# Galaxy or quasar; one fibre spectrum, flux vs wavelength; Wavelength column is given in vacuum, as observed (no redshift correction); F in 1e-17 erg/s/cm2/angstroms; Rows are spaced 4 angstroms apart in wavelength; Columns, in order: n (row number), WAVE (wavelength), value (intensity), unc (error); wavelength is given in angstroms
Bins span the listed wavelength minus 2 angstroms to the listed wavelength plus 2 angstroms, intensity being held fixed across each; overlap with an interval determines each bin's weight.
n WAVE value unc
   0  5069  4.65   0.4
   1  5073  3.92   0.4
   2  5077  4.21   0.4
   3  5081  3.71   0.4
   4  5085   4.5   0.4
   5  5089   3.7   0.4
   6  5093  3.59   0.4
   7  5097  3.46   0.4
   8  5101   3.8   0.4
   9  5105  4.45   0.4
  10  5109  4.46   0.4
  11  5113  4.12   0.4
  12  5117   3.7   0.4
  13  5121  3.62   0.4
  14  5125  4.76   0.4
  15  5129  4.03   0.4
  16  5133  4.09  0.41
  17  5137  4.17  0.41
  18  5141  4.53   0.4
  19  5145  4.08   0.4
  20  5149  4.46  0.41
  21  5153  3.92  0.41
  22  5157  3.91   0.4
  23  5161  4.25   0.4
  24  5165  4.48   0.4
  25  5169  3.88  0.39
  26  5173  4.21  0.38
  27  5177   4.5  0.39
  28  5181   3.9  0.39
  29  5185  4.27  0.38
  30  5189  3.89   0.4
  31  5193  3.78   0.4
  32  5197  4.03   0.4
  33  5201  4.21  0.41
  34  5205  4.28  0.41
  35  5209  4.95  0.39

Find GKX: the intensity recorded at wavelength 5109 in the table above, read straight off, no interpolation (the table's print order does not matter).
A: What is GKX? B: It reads 4.46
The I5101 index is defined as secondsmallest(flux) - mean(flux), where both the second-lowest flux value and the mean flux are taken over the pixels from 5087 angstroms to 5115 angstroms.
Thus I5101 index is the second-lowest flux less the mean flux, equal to -0.35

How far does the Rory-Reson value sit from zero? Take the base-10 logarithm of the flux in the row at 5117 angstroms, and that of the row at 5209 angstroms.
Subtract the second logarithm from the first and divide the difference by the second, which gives -0.18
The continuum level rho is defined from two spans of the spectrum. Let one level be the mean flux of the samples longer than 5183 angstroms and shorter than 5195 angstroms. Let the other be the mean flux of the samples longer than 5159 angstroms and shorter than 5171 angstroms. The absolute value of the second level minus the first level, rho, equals 0.22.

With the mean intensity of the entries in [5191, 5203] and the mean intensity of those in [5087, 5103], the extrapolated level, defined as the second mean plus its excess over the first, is 3.3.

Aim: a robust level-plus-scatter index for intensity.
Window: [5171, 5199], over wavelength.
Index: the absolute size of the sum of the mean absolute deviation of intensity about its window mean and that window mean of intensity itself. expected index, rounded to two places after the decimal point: 4.29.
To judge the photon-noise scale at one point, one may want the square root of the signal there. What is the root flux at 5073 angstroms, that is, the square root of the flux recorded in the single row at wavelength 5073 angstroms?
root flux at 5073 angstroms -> 1.98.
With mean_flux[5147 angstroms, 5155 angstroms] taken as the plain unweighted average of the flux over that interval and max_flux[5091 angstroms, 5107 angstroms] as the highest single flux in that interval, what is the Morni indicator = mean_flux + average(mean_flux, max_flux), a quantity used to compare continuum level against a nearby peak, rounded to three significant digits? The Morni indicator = 8.51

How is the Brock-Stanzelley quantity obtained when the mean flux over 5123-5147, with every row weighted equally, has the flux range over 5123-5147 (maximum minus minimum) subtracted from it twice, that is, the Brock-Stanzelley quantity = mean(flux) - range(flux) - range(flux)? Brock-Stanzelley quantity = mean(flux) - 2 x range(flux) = 2.8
